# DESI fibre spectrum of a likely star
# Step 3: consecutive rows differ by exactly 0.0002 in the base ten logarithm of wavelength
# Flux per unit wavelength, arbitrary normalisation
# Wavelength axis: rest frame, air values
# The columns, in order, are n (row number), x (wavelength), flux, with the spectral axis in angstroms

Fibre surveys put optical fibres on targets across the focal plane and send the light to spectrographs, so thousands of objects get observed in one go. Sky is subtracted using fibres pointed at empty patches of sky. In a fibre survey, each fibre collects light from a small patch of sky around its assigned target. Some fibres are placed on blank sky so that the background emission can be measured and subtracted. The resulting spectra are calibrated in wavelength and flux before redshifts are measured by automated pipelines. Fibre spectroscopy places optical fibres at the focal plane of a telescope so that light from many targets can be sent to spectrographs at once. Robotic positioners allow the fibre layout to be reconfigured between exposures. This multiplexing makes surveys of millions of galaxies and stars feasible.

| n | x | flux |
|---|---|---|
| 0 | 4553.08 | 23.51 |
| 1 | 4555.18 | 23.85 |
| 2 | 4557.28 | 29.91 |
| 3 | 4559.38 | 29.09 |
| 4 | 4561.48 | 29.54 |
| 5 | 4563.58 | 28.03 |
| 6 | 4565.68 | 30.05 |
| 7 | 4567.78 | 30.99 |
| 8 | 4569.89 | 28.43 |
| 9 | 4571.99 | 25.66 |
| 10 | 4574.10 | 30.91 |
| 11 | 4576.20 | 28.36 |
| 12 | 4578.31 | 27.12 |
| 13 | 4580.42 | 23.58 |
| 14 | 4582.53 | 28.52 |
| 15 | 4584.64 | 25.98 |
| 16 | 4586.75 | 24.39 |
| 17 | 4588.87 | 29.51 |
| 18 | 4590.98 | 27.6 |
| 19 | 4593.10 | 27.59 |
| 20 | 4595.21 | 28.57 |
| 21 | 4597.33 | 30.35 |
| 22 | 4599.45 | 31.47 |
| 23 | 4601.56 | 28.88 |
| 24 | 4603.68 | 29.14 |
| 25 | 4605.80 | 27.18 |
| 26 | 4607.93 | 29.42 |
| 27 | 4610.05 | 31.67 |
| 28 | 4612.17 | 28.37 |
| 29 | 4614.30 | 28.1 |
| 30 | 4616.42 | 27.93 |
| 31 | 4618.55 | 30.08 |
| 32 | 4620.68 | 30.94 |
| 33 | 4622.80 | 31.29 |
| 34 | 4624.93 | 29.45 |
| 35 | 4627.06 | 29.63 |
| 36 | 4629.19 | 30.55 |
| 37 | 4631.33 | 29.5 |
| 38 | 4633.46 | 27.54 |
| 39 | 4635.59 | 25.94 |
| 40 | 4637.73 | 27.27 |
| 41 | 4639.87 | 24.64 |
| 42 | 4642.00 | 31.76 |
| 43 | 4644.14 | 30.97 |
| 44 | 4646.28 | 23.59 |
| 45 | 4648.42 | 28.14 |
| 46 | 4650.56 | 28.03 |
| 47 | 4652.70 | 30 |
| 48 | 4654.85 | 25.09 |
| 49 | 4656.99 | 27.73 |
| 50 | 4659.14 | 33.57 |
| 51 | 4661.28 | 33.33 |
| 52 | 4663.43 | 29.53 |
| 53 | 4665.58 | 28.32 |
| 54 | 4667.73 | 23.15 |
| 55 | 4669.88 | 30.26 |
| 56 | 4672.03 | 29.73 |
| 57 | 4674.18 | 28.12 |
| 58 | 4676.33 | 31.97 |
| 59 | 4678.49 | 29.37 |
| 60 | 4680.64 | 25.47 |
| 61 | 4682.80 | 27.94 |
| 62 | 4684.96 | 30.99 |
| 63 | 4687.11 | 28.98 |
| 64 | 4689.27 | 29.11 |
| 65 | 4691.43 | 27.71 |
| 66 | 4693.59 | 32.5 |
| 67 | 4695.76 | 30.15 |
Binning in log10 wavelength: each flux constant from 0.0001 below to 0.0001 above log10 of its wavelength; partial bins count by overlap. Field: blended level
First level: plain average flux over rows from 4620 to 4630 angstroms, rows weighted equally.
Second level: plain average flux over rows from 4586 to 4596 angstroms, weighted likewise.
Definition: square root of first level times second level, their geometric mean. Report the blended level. 28.9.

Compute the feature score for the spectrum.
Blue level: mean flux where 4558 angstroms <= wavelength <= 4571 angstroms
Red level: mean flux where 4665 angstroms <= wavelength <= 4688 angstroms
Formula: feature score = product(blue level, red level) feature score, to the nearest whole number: 839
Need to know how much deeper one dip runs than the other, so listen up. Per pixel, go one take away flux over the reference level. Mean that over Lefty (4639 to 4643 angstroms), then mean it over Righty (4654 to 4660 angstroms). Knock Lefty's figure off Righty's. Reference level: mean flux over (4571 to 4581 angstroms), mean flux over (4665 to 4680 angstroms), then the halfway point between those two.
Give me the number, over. -0.02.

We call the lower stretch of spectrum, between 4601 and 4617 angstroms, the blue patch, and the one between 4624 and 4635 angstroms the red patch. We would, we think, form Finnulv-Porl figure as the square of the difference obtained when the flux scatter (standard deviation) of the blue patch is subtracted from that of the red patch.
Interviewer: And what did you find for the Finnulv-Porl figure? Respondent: 0.1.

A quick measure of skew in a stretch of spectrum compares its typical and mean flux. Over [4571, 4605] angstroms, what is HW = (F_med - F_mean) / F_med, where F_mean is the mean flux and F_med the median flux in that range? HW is 0.016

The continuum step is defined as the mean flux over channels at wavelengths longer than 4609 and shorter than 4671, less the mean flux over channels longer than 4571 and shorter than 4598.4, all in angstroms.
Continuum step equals 1.3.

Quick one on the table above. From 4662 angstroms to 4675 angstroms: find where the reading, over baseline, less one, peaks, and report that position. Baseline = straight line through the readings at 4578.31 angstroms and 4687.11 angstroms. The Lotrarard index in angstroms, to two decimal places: 4669.88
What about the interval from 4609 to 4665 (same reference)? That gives 4659.14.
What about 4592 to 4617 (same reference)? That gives 4599.45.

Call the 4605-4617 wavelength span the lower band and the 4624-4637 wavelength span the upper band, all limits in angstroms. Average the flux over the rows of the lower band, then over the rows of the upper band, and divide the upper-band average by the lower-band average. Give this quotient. 1.00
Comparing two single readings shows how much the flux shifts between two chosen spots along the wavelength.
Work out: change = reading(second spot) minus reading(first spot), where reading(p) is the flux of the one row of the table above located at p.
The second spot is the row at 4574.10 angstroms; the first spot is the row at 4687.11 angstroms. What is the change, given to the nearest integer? 2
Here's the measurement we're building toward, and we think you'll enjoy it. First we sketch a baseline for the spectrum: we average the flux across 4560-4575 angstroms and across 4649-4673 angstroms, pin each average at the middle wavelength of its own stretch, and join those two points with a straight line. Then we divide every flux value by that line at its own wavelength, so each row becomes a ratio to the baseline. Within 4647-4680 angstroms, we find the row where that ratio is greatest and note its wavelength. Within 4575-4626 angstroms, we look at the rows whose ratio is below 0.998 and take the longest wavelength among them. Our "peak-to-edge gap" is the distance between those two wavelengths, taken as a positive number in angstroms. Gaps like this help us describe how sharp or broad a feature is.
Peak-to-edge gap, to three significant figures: 42.7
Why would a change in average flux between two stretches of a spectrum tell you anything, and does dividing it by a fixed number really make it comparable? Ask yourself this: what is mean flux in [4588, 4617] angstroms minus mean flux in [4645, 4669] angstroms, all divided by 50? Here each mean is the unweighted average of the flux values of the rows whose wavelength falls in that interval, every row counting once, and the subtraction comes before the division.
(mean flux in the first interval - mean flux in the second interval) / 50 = 0.015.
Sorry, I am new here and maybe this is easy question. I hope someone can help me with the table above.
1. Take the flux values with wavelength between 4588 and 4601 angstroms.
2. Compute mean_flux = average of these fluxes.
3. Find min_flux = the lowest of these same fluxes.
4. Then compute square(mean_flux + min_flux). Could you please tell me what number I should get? 3223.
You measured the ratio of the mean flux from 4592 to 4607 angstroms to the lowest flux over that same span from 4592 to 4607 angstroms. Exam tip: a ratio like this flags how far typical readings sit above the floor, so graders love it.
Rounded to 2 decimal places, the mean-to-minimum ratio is 1.07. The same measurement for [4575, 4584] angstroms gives 1.14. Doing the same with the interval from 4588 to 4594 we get 1.02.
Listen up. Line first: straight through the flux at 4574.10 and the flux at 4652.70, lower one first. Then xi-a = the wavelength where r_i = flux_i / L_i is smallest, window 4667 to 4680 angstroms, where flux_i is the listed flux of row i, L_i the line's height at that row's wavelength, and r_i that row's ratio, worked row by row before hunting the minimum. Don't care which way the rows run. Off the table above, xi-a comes 4667.73 angstroms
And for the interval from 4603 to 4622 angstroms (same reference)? 4605.80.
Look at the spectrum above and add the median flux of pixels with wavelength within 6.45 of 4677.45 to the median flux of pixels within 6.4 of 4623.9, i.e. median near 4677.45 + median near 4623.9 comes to 59.1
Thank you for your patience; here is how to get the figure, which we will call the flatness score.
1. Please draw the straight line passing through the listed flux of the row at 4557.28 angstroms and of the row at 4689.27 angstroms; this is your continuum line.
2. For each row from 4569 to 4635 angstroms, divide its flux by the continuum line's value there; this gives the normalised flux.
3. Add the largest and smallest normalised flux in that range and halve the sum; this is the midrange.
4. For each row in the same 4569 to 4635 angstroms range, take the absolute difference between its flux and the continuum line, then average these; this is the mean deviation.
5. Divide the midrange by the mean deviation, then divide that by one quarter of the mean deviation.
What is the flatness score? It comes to 1.3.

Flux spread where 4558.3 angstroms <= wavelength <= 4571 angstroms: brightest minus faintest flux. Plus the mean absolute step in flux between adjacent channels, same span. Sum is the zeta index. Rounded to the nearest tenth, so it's 4.5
